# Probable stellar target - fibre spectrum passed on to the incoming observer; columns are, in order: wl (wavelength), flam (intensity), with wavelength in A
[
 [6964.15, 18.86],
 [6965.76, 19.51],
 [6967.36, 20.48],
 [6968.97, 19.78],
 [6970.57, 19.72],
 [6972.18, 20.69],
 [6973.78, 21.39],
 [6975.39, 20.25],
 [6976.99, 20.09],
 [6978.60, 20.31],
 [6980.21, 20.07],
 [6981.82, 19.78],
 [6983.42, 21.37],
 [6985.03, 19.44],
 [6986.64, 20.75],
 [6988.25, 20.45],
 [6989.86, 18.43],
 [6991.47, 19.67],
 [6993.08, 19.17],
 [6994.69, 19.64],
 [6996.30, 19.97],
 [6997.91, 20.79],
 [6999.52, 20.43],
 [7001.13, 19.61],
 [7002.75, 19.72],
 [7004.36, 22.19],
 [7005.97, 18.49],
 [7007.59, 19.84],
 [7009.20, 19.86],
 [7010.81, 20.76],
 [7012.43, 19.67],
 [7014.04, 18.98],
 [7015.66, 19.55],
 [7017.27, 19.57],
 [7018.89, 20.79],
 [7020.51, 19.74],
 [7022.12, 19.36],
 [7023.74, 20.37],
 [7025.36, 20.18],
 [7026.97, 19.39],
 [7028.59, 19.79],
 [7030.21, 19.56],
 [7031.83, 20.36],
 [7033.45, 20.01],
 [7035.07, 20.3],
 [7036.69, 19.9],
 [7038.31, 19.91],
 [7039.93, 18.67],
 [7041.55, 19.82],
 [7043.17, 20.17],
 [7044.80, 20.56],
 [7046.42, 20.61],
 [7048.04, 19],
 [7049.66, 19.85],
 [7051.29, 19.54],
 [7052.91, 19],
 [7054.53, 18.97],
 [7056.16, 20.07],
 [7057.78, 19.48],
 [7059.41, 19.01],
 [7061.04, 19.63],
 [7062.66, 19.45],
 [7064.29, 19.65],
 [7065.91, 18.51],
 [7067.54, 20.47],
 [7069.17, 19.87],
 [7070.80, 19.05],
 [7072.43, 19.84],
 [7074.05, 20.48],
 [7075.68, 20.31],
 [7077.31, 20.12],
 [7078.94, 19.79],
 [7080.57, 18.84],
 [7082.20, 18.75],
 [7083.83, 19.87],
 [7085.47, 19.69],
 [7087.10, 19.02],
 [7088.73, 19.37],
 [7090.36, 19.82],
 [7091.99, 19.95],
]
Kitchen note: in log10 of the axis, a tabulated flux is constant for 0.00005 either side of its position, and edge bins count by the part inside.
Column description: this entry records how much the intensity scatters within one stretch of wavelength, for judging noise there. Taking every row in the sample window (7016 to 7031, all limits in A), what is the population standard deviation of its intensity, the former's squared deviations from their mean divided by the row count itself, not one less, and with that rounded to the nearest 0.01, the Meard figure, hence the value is 0.46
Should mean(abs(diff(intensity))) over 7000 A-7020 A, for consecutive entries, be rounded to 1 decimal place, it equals 1.1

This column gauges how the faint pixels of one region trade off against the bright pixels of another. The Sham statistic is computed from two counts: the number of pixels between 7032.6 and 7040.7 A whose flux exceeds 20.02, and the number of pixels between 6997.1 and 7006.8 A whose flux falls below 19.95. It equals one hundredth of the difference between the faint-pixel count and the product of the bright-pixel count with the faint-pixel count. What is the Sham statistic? 0.00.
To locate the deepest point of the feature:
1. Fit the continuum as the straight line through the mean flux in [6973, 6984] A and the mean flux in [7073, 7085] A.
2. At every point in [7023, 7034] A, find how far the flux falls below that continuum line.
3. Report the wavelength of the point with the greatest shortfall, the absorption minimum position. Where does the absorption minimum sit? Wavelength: 7026.97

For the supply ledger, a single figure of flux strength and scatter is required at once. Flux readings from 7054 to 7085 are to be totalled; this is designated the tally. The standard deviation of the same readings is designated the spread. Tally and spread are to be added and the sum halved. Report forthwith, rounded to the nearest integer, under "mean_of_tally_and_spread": 186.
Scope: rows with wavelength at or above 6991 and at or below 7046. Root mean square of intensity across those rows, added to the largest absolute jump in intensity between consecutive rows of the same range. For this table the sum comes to 23.6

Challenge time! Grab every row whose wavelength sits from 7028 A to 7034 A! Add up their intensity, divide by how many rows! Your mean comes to 19.9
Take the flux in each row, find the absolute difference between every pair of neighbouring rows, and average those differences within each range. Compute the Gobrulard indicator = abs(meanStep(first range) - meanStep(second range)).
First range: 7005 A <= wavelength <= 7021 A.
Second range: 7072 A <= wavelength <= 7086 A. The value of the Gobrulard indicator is 0.31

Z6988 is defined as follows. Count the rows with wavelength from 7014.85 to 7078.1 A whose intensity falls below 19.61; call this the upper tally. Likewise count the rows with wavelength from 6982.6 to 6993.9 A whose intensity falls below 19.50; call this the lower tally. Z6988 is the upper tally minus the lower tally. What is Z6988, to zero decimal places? 12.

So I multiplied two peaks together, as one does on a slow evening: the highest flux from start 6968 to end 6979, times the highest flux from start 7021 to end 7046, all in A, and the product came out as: 440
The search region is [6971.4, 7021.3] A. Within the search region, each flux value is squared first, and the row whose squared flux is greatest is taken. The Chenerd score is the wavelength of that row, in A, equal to 7004.36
